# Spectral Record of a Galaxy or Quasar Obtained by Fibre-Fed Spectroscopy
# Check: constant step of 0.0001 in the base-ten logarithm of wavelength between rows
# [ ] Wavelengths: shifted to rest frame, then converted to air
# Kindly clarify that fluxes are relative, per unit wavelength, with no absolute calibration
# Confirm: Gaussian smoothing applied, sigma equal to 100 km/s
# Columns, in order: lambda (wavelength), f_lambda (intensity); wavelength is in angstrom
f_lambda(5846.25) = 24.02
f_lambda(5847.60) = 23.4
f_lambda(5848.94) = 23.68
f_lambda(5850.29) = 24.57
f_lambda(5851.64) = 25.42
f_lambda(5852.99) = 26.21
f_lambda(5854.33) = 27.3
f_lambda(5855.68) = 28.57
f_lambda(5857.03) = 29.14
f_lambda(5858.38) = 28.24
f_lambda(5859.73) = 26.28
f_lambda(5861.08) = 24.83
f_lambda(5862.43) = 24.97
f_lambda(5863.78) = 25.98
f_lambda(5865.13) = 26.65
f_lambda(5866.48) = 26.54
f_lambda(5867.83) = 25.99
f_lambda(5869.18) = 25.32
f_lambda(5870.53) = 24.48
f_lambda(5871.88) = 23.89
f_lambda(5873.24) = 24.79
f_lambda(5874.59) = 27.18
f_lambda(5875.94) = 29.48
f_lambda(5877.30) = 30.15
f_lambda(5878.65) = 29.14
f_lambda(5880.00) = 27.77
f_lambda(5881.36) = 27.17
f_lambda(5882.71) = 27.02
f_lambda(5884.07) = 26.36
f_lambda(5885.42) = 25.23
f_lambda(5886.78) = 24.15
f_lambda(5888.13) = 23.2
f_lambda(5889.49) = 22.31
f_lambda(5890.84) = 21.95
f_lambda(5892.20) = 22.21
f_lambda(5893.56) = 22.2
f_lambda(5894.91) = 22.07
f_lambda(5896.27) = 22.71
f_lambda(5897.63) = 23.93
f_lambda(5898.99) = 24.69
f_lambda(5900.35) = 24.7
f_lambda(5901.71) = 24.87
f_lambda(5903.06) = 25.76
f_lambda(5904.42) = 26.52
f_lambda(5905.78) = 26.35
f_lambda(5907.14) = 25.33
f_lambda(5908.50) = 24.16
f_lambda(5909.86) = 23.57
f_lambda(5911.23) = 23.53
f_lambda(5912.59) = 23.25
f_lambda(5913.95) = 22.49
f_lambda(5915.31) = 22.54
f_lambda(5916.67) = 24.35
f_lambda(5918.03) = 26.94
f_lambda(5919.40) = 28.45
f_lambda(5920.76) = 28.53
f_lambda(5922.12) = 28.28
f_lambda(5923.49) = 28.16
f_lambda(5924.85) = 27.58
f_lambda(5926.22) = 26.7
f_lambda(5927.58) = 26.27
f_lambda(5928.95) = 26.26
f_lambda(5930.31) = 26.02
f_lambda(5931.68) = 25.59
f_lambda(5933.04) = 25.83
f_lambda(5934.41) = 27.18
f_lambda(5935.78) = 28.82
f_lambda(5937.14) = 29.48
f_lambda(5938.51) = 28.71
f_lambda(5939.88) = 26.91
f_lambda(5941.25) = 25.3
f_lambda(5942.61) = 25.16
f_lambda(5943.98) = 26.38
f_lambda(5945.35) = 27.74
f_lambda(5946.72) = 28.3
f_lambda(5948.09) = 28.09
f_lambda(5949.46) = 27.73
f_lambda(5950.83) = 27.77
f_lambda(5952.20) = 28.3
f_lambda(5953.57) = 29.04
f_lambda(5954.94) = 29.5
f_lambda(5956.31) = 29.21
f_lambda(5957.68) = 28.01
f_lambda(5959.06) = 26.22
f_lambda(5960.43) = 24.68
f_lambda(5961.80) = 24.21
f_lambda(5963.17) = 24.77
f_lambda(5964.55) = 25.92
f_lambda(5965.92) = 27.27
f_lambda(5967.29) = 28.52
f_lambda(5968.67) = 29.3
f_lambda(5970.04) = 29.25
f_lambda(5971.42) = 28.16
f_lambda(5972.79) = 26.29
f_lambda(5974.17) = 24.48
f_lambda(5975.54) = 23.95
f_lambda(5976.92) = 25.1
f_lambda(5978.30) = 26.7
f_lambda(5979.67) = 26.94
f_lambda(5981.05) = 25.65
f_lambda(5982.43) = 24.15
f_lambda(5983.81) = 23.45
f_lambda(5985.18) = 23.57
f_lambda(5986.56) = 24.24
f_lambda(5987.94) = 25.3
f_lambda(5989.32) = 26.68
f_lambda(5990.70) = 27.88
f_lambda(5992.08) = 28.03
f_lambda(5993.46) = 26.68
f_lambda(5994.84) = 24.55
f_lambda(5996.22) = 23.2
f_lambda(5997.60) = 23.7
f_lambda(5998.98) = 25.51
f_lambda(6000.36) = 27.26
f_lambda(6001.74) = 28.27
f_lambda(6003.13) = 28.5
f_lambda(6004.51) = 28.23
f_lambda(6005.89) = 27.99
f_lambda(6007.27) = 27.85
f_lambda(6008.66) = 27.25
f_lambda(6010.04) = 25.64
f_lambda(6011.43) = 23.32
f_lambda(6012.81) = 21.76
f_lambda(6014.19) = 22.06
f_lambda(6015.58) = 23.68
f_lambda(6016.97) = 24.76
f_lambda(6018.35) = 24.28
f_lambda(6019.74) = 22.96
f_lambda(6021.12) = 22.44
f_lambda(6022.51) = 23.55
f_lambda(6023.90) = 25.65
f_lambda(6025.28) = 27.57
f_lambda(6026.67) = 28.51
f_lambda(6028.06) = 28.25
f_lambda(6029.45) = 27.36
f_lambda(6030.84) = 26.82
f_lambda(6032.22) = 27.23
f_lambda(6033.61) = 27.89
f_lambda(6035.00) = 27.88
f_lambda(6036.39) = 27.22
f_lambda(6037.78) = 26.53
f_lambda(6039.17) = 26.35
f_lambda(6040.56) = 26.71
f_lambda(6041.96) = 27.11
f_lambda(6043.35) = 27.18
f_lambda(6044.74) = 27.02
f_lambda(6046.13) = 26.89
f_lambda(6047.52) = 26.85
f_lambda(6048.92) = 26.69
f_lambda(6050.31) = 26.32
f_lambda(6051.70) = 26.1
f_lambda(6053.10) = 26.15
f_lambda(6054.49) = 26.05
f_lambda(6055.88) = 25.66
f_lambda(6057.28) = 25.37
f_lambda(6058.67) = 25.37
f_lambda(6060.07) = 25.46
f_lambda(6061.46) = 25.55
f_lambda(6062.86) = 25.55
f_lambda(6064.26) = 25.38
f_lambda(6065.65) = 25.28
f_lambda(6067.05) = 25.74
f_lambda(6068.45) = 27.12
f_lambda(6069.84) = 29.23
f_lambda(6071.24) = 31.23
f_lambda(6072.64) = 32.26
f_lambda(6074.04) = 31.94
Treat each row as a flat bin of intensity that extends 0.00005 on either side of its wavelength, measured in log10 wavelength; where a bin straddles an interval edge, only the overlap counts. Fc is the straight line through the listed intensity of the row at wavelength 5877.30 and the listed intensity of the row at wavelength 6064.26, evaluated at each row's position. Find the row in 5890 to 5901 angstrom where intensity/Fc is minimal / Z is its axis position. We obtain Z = 5890.84 angstrom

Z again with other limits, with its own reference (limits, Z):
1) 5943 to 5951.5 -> 5943.98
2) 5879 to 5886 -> 5885.42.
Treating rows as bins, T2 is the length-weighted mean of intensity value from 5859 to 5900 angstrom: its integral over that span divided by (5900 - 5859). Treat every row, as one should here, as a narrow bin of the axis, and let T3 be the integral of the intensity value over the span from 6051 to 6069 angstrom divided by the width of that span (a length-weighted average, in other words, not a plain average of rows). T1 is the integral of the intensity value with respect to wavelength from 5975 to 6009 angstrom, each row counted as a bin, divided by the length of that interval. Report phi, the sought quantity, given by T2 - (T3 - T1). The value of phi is 25.6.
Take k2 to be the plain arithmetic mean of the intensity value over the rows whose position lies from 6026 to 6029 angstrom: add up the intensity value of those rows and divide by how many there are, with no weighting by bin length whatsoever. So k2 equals 28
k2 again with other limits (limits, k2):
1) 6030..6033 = 27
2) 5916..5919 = 26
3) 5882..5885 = 27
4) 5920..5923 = 28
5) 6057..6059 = 25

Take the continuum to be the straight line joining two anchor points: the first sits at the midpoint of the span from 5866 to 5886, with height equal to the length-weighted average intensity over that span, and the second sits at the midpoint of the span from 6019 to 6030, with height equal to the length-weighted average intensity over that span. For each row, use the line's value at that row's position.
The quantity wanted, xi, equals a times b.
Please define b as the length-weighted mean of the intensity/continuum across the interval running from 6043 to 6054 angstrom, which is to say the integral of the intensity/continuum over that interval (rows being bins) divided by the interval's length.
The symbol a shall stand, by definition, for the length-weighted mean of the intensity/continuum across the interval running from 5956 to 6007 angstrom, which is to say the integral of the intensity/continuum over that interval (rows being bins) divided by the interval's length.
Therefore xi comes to 1.05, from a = 1.01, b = 1.040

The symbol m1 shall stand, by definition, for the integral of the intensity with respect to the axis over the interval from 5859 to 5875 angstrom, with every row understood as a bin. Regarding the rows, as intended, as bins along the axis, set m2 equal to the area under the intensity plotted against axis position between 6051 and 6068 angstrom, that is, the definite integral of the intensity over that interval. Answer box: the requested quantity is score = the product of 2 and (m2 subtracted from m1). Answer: -55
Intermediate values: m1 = 409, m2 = 436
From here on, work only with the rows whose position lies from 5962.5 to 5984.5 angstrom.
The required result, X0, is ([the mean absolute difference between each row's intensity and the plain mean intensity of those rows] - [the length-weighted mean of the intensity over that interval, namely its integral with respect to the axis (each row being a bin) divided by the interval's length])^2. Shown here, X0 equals 609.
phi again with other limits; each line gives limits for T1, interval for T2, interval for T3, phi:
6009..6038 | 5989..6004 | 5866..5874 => 26.7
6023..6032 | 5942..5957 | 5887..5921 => 31.0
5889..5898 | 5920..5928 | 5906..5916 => 26.4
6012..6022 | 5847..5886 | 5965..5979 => 22.7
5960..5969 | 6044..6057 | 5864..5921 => 27.5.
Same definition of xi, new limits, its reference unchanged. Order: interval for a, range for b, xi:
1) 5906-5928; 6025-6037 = 1.04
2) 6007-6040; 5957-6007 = 1.00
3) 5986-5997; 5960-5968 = 0.99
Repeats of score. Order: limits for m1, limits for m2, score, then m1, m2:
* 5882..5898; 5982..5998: -49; 378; 403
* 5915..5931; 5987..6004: -37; 428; 447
